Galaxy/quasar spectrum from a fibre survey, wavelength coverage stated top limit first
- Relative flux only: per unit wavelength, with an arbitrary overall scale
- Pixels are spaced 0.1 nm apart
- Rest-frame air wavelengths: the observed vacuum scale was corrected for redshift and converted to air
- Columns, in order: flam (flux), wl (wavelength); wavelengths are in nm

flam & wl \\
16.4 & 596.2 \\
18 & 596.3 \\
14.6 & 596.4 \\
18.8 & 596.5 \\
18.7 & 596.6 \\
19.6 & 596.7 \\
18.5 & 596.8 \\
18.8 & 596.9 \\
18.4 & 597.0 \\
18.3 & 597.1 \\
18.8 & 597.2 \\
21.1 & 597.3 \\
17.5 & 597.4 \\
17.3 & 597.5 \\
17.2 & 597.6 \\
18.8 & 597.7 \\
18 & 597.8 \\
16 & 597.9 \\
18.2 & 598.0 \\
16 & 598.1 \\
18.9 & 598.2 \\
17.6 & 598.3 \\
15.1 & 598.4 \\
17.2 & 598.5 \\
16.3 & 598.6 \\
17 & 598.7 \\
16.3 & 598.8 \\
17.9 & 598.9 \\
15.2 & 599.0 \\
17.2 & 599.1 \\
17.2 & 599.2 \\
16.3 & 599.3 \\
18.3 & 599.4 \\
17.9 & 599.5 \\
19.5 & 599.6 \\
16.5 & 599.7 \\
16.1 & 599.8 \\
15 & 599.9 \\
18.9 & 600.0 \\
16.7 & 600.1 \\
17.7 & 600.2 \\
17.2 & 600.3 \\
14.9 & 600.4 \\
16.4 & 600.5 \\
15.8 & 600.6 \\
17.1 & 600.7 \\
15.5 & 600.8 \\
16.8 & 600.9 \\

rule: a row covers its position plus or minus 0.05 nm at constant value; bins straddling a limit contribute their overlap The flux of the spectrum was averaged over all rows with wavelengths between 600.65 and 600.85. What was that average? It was 16.3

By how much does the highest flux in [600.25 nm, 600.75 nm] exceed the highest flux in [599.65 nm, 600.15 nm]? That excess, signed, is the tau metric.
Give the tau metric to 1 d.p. -1.7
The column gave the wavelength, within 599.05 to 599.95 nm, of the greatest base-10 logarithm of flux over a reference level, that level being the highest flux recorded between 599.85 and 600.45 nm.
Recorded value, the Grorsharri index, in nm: 599.6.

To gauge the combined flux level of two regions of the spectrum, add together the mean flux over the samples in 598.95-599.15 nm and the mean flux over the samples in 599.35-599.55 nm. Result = 34.3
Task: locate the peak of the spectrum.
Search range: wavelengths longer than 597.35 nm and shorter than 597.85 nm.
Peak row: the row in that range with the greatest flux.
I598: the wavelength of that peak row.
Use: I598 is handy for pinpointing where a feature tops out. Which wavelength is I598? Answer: 597.7 nm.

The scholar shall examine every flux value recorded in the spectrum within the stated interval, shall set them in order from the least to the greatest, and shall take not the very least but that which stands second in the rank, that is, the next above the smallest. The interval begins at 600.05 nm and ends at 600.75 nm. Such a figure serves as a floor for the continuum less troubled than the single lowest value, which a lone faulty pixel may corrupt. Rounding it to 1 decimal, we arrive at 15.8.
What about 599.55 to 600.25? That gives 16.1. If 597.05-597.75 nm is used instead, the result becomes 17.3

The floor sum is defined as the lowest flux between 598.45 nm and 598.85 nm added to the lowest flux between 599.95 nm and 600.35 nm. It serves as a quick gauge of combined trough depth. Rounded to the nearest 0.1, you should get 33.0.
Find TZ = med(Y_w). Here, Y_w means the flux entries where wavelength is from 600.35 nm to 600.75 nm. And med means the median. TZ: 16.1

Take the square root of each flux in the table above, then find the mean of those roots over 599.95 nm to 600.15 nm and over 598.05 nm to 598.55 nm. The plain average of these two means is 4.17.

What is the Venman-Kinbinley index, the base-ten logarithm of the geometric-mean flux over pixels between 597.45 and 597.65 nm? 1.24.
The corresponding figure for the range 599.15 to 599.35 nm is 1.22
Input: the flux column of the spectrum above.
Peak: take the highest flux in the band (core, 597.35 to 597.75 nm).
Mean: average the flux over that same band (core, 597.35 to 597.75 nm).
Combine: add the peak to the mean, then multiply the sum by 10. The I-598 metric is 365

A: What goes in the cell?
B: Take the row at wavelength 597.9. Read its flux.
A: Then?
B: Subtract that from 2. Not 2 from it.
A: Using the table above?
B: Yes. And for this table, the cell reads -14.0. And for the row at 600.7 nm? -15.1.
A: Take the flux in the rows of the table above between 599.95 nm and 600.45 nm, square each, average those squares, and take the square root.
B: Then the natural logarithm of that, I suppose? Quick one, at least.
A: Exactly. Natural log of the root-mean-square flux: 2.84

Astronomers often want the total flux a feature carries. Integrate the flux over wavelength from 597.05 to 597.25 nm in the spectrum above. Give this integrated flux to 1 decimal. 3.7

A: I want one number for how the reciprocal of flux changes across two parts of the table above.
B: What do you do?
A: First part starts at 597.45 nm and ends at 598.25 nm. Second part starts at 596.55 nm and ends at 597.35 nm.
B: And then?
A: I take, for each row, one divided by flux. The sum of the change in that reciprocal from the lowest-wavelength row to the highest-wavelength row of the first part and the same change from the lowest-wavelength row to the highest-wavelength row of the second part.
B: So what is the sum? -0.0110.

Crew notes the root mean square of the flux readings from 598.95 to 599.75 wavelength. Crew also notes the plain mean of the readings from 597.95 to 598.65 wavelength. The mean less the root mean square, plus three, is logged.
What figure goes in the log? 2.7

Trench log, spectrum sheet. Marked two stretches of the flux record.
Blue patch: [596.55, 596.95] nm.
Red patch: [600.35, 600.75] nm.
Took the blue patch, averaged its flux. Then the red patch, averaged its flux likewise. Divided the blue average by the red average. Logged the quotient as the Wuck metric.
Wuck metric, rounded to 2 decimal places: 1.18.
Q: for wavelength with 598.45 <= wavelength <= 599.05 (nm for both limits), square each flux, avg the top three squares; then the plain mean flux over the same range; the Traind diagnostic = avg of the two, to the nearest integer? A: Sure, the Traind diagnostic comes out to 159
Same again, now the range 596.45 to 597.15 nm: 191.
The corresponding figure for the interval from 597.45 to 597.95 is 172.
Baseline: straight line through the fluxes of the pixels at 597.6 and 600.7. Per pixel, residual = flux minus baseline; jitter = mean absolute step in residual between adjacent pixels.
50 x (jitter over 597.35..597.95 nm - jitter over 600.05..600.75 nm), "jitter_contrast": -13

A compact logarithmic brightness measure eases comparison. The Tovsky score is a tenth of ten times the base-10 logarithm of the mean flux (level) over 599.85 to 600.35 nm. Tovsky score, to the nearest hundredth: 1.23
